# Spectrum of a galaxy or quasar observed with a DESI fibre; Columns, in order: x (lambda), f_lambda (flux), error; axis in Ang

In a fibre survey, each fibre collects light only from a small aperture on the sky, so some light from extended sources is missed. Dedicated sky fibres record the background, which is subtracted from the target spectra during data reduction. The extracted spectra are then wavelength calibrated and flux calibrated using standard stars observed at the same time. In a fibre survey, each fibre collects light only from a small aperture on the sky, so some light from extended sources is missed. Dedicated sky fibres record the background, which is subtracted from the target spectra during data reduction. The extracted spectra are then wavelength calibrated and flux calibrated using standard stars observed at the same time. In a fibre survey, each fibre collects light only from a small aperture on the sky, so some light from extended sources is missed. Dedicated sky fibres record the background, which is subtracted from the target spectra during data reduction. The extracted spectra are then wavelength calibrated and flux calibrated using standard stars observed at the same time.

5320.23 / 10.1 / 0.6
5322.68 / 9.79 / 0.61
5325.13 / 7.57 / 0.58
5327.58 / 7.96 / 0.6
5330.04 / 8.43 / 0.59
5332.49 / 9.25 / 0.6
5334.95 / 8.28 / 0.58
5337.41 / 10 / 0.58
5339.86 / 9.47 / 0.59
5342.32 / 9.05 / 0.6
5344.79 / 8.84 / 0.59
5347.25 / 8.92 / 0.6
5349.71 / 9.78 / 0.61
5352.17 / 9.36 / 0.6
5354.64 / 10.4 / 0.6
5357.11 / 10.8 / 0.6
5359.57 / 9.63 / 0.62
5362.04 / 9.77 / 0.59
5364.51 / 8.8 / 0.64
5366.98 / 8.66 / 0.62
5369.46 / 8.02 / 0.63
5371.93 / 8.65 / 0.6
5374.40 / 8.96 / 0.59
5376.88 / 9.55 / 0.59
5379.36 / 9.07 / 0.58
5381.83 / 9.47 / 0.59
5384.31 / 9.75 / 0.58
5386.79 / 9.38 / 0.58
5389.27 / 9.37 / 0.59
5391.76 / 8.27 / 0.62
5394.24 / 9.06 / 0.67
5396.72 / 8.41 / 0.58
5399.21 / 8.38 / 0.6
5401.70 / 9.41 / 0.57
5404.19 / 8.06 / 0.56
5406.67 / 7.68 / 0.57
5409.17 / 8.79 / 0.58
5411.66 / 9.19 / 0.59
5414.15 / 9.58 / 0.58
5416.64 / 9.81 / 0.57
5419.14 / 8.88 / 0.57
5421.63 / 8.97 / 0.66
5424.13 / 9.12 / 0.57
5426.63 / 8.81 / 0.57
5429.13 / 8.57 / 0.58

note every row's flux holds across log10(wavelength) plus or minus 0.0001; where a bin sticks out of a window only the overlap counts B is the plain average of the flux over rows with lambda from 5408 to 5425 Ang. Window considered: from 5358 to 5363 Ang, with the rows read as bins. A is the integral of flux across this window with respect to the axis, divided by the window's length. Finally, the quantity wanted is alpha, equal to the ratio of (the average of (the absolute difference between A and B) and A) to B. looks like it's 0.564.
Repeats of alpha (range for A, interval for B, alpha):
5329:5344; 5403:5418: 0.526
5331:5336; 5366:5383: 0.500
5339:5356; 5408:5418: 0.507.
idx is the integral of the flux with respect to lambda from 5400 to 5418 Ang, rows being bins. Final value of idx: 160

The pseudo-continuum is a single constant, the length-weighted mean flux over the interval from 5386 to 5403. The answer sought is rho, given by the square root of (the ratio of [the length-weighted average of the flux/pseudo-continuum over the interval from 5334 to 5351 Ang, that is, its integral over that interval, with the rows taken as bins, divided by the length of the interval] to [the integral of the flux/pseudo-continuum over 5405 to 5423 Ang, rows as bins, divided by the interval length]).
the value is 1.01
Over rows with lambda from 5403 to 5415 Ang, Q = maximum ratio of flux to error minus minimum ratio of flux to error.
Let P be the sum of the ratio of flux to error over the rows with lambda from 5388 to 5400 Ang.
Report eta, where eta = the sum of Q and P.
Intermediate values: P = 71.2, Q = 3.04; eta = 74.3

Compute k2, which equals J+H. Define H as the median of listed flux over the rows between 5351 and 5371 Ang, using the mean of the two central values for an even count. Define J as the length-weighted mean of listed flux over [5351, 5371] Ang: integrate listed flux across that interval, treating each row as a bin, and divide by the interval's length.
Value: 18.9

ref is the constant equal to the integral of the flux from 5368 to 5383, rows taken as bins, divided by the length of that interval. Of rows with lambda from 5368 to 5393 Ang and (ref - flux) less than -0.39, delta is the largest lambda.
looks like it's 5389.27 Ang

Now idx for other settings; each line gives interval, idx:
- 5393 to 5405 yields 104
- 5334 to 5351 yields 157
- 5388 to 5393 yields 44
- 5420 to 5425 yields 45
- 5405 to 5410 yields 41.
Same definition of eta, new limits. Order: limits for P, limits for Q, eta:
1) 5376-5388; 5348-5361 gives 83.3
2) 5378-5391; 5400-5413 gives 83.6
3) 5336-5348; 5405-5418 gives 82.0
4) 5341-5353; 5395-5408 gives 79.6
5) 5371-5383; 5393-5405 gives 80.5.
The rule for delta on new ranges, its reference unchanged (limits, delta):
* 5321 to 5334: 5322.68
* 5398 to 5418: 5416.64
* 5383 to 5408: 5401.70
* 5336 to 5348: 5339.86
